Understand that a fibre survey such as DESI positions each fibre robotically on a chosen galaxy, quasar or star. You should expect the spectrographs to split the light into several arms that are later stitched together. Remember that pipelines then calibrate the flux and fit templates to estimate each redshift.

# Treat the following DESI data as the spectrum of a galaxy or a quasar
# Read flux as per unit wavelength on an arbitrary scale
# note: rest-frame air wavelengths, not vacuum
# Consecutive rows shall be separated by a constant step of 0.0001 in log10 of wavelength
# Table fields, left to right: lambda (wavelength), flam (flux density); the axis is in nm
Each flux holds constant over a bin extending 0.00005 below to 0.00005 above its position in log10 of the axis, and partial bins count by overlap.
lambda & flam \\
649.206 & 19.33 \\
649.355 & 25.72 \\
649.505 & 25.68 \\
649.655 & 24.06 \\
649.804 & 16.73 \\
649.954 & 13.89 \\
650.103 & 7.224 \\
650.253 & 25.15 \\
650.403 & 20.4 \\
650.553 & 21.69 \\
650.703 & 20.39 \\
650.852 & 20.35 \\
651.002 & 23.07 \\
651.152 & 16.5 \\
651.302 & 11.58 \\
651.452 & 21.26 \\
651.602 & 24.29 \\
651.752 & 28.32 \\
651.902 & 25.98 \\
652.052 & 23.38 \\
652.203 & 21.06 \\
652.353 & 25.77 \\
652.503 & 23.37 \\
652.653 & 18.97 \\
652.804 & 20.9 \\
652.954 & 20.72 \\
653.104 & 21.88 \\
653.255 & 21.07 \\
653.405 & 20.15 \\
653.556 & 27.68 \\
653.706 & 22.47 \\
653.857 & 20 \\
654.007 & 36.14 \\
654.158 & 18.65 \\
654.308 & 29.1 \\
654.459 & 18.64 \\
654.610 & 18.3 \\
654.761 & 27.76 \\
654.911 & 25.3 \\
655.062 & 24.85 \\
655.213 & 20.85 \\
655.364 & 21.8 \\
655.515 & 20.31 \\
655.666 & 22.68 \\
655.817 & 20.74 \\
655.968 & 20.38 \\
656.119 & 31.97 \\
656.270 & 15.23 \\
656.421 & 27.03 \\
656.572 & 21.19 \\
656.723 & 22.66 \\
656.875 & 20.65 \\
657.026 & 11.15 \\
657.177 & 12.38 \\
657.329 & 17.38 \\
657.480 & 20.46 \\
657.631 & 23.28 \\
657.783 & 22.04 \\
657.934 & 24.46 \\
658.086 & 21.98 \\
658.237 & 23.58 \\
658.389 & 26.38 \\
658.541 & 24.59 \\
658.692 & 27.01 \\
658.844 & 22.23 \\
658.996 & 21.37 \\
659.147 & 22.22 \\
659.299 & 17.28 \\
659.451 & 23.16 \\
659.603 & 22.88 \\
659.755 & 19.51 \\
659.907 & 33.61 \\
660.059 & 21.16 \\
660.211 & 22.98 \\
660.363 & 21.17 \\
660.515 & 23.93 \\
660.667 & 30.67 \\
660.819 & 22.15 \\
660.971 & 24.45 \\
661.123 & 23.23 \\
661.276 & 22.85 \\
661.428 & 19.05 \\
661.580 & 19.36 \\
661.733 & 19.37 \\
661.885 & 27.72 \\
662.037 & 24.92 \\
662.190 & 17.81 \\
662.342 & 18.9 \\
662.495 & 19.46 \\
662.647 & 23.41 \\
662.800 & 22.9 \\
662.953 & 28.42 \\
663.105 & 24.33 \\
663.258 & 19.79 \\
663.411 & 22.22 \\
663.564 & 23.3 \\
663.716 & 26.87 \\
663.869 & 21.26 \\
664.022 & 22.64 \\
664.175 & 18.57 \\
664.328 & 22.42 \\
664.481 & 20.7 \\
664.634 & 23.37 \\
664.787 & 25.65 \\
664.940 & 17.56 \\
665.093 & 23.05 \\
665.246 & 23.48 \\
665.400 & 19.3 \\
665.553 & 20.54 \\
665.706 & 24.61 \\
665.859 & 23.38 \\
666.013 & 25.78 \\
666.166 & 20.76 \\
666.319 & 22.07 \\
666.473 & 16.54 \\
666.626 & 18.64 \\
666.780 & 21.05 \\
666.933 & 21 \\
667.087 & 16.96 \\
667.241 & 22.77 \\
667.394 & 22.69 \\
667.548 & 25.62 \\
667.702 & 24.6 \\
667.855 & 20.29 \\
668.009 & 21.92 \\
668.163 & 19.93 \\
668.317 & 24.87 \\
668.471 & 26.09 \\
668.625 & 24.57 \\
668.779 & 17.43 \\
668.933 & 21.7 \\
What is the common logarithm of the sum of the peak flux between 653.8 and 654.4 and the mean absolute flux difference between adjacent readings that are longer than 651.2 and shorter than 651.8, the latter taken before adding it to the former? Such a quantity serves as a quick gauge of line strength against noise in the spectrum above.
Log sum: 1.62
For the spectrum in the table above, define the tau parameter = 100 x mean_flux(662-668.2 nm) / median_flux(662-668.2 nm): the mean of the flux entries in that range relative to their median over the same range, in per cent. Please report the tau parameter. 99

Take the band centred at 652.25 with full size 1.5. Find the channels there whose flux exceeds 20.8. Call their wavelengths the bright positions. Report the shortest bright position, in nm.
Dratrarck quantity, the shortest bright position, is 651.602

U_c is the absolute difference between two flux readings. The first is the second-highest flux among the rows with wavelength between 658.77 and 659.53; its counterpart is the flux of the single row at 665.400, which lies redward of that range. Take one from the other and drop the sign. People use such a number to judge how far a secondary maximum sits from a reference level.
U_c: 2.9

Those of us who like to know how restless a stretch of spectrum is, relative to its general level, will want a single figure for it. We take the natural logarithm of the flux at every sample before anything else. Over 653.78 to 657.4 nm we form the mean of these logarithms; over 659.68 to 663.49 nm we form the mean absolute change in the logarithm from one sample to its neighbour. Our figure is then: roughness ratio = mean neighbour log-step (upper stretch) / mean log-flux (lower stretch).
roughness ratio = 0.0549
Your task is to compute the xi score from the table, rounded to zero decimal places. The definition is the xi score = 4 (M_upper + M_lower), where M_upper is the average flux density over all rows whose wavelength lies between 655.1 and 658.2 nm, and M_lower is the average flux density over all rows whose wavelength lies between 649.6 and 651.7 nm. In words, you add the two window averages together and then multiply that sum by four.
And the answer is 160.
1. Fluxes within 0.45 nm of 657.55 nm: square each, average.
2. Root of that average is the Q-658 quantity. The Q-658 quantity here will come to 20.4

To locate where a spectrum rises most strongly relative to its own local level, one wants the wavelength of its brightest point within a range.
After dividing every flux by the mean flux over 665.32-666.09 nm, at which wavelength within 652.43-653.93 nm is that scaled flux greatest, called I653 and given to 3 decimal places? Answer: 653.556 nm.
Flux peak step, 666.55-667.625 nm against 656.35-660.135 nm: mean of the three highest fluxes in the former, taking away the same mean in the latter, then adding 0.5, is -5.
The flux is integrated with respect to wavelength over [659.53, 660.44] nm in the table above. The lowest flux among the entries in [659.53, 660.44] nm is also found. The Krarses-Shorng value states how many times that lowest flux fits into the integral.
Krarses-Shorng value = 1.10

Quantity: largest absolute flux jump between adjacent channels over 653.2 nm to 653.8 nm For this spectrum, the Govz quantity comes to 7.5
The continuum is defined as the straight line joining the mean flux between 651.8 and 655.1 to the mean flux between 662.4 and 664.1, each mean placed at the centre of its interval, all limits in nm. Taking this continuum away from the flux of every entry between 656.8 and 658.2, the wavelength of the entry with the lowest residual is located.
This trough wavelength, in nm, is 657.026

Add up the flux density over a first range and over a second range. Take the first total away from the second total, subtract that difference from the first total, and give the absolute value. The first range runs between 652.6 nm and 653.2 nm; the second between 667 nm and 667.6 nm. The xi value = 77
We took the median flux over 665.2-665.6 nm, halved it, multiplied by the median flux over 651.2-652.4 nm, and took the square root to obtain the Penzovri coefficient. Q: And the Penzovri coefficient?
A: 15.6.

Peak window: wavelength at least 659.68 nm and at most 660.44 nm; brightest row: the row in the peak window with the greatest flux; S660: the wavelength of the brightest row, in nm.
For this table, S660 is 659.907 nm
